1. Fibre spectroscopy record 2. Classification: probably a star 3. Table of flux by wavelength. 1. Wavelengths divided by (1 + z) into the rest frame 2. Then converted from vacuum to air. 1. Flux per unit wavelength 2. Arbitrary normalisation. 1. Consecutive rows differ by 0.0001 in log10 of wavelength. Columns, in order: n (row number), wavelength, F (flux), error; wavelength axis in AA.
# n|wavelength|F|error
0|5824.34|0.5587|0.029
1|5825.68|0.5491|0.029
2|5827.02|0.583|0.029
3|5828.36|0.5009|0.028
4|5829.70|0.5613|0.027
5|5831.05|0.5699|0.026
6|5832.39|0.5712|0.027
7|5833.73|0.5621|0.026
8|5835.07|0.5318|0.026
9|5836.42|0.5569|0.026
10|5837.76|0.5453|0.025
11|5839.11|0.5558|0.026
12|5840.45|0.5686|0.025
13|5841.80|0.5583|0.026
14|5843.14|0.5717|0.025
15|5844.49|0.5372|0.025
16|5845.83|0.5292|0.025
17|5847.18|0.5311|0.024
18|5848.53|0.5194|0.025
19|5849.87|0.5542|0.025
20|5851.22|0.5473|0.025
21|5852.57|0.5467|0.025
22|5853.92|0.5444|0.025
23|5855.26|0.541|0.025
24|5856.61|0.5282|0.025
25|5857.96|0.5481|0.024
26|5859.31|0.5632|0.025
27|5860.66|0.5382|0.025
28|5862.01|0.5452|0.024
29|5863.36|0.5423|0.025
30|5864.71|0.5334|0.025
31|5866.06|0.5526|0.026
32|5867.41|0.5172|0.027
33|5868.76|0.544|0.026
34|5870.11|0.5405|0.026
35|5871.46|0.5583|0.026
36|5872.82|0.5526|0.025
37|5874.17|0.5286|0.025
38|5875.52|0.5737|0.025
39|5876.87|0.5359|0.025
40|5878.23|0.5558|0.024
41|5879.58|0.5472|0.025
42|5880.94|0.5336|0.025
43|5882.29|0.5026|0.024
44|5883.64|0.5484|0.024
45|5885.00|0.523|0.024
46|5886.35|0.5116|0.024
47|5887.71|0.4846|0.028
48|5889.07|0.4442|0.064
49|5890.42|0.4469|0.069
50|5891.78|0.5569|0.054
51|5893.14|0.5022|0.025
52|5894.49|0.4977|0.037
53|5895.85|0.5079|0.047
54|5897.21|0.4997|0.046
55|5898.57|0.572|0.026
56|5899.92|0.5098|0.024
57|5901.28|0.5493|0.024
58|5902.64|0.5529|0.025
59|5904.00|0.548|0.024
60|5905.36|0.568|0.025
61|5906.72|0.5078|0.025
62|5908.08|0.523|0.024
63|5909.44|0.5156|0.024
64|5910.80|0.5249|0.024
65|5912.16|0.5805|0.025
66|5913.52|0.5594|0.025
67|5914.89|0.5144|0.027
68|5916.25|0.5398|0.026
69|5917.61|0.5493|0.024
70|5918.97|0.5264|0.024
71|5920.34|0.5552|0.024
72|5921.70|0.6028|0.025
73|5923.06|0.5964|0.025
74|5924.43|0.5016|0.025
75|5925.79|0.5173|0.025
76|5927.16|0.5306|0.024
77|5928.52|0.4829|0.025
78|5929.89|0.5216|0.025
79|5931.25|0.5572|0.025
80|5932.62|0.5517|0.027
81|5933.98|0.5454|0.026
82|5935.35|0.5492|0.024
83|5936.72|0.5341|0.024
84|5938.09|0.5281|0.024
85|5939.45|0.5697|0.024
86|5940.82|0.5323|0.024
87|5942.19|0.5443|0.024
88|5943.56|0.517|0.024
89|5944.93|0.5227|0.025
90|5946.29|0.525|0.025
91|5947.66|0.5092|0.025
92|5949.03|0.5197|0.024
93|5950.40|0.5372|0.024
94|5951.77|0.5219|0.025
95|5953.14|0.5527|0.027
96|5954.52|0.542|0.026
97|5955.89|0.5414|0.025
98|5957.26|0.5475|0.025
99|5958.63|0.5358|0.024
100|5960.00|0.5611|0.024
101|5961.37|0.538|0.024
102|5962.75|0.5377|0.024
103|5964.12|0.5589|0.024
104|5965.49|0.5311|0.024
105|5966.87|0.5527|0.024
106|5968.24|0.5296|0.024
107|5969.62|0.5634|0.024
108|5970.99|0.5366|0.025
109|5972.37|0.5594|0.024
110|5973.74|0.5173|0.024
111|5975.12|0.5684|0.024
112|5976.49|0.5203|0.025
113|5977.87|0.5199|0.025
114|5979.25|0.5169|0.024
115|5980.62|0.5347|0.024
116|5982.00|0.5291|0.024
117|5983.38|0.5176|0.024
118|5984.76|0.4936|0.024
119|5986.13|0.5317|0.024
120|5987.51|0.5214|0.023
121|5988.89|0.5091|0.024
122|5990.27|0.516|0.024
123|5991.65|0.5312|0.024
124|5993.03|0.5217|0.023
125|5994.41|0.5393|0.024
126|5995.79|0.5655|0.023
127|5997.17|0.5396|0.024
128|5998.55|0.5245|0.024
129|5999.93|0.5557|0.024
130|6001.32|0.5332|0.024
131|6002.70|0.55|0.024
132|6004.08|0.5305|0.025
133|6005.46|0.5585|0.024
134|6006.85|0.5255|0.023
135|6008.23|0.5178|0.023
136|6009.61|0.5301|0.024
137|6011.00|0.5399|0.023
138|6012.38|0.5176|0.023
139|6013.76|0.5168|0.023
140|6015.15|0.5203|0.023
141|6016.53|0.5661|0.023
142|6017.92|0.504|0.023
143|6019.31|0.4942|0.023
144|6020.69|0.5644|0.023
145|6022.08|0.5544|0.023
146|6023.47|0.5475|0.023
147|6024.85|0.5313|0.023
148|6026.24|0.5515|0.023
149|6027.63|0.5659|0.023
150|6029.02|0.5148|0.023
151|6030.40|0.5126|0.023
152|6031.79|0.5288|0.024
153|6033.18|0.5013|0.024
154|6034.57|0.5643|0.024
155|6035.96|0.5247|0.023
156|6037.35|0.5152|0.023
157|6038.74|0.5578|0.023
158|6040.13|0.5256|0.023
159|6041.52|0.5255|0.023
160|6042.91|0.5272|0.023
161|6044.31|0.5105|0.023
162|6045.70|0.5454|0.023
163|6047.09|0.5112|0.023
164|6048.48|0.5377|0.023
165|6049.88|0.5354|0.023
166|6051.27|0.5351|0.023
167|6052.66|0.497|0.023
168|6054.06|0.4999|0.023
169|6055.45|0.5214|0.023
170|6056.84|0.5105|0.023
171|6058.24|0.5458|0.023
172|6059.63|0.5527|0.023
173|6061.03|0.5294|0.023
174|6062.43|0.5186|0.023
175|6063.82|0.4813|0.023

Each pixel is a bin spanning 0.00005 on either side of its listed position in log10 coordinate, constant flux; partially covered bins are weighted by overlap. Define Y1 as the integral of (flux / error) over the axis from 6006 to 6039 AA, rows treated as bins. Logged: 757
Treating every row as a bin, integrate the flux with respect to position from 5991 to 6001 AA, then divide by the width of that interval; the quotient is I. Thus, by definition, 0.539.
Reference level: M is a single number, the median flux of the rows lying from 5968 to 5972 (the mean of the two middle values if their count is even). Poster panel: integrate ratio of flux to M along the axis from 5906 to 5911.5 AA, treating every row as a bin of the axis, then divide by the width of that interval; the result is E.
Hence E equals 0.97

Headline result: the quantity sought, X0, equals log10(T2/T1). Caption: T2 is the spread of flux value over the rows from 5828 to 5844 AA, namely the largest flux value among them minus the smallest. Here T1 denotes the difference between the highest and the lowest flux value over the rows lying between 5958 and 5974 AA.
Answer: 0.19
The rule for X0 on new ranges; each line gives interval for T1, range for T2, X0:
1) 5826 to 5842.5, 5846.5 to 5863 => -0.27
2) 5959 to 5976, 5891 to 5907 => 0.16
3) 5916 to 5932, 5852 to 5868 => -0.42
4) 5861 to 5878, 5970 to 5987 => 0.12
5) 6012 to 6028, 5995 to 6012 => -0.18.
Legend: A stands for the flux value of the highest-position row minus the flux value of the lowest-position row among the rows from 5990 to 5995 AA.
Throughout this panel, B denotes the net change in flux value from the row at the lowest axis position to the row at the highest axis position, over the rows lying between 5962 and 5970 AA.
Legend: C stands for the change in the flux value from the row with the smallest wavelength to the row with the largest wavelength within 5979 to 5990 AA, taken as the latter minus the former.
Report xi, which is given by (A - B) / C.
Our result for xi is 0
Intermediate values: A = 0.02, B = 0.03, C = -0.01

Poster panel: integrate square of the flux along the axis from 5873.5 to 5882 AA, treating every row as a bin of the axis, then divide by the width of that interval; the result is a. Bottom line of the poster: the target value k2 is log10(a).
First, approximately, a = 0.296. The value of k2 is -0.529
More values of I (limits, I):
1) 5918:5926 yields 0.552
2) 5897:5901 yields 0.533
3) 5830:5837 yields 0.558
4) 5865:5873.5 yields 0.544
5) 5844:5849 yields 0.529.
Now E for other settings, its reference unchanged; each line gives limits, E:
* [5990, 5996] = 0.99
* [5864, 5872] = 1.01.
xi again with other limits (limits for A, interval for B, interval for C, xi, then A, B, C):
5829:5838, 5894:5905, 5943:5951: -3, -0.02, 0.05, 0.02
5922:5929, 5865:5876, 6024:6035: -4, -0.11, 0.02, 0.03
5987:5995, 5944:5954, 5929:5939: -2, 0.02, 0.03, 0.01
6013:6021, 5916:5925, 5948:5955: 4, 0.05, -0.04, 0.02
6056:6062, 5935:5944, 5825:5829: -1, 0.02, -0.03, -0.05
